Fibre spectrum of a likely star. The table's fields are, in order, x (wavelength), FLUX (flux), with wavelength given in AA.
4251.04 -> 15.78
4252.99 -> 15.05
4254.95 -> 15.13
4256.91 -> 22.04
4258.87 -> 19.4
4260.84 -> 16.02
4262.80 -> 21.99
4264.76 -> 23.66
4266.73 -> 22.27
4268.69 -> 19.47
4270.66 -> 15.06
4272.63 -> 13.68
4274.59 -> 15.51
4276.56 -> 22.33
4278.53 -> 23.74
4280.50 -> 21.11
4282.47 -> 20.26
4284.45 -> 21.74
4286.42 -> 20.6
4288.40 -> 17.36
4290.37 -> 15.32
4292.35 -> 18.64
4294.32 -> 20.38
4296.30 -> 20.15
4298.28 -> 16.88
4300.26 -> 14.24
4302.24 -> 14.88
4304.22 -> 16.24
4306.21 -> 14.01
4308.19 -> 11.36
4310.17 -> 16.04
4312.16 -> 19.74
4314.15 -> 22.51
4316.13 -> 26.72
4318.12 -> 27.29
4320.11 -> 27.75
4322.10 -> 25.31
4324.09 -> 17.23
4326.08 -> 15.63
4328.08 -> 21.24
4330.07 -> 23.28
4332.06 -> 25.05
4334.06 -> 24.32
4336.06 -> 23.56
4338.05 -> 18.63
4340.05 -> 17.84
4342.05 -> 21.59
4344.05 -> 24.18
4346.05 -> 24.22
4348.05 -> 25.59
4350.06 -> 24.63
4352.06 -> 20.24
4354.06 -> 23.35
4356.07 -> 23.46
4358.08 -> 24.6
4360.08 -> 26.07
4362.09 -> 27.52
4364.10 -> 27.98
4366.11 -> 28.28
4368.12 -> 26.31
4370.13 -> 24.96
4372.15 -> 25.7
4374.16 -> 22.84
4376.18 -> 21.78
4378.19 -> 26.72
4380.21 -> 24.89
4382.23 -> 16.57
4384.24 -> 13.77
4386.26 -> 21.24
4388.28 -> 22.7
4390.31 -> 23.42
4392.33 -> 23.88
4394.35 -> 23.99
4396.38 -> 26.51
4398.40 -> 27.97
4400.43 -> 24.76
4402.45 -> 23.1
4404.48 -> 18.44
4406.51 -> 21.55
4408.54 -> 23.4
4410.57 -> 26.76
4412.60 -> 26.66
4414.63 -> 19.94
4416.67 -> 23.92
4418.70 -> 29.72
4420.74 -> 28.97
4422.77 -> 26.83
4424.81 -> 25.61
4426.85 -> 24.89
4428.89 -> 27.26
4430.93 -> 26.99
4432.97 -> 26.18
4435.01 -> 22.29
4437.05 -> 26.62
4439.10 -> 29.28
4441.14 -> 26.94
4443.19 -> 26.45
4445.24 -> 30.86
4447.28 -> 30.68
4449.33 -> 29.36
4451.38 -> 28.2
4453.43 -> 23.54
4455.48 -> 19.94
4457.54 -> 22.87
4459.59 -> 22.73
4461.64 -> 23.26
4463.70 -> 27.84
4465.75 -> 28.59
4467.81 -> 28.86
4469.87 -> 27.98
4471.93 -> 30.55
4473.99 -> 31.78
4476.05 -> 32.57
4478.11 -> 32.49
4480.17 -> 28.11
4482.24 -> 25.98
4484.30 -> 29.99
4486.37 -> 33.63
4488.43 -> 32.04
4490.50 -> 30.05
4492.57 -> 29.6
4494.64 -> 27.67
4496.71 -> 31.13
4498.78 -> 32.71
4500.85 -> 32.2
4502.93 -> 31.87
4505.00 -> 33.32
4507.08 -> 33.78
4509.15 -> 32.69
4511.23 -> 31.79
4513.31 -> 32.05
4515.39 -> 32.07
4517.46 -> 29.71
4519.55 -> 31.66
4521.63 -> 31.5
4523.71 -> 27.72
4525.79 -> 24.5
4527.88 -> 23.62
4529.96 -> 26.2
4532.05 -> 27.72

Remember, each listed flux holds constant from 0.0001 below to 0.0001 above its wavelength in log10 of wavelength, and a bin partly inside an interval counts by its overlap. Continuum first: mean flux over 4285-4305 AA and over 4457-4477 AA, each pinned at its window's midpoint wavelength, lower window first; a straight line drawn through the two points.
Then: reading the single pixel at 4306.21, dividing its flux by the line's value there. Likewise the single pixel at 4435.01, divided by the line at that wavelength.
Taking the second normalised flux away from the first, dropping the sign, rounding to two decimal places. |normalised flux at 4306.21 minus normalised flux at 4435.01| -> 0.09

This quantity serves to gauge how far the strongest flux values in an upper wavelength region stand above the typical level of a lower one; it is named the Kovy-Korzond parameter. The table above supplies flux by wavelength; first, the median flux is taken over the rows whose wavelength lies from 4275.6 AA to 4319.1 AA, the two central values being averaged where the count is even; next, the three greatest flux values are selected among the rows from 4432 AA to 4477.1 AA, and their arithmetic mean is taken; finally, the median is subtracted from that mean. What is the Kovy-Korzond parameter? 12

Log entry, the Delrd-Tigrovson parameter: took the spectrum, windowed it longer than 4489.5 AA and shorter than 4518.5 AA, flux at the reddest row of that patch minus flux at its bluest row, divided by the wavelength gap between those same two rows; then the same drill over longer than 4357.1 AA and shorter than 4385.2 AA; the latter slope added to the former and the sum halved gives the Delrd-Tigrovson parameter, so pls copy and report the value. -0.21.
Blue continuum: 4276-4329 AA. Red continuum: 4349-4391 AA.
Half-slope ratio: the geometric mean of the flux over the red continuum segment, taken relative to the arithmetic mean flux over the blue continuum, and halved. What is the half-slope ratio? 0.60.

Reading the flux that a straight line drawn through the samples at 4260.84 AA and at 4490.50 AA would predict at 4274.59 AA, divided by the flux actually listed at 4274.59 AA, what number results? 1.09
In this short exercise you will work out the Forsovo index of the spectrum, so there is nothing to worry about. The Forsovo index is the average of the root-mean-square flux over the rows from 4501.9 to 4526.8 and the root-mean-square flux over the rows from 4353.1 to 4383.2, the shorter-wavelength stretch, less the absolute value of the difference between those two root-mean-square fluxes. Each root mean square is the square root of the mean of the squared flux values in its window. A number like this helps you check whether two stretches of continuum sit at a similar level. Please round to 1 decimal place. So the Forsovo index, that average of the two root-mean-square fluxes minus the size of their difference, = 21.8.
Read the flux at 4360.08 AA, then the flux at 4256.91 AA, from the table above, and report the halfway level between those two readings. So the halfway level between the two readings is 24.1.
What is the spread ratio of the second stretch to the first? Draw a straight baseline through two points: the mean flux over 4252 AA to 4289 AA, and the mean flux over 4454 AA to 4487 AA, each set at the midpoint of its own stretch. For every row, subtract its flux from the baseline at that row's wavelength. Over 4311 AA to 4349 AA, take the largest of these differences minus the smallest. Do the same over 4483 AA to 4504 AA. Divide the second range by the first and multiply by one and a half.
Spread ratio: 0.77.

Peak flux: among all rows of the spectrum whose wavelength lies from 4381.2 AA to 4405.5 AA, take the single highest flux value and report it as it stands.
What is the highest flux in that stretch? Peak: 27.97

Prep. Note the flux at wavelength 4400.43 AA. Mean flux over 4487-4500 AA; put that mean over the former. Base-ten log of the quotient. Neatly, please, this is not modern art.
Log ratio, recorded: 0.09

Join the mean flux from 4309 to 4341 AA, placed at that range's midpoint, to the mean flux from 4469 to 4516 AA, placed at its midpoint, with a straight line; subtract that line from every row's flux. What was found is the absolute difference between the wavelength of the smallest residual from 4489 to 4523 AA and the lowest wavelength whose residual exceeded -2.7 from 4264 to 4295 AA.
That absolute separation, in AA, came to 229.9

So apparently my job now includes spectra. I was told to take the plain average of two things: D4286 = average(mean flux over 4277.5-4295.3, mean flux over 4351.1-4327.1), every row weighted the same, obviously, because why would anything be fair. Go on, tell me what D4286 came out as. 21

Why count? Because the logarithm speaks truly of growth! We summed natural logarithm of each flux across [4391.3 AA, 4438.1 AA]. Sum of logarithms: 74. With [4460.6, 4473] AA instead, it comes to 20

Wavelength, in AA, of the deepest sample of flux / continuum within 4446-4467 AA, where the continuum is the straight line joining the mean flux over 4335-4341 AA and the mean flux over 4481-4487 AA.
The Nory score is 4455.48 AA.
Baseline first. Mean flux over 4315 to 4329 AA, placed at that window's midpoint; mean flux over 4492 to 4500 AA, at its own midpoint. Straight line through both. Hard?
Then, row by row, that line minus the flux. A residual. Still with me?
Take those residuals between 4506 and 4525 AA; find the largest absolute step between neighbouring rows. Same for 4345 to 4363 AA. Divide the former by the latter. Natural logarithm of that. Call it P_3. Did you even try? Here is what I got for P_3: -0.15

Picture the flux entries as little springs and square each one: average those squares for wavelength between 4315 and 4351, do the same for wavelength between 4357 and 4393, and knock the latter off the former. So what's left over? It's -41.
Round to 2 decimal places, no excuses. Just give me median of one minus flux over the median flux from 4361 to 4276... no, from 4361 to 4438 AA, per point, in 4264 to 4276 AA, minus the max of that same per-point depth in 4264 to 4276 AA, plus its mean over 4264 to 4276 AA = 0.11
